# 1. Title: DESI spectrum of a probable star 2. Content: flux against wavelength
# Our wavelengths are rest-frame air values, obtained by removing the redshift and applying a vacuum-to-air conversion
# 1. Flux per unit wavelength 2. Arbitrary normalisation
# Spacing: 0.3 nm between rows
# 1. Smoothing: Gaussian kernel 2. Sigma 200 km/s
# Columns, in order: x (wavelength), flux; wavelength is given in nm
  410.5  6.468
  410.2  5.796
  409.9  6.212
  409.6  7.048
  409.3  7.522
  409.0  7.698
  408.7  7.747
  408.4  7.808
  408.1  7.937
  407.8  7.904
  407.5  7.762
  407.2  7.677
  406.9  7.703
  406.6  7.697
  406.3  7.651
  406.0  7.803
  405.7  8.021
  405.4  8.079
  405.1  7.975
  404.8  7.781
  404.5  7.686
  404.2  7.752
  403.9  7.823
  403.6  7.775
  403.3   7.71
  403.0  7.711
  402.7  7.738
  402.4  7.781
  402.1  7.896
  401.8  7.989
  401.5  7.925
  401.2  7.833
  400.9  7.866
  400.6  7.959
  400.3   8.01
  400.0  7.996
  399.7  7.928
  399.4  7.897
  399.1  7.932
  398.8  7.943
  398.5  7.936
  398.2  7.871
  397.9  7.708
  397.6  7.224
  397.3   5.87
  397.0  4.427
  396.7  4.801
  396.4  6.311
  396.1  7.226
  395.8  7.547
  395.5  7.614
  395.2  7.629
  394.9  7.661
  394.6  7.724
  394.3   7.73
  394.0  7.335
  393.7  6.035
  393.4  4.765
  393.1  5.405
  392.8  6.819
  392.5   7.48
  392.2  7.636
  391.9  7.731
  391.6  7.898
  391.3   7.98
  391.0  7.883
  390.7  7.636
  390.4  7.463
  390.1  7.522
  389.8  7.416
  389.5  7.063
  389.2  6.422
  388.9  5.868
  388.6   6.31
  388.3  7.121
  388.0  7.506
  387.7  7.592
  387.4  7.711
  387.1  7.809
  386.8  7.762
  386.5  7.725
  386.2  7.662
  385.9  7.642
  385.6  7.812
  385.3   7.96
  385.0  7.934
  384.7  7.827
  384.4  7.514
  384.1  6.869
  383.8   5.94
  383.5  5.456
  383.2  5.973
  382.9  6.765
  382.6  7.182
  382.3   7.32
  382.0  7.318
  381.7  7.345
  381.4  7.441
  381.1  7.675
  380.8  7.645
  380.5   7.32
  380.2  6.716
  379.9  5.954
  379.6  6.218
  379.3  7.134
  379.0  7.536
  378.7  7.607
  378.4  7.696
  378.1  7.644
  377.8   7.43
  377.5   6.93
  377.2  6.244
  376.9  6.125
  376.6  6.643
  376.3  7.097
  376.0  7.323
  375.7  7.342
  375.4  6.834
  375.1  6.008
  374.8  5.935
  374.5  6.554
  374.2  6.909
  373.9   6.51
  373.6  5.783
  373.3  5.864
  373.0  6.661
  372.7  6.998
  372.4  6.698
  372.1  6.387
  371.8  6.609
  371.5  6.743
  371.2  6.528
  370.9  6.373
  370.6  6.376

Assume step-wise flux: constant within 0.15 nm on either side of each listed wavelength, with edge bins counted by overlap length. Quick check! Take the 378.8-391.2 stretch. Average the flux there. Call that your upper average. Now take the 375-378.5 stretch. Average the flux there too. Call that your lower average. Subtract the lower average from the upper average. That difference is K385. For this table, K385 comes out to 0.25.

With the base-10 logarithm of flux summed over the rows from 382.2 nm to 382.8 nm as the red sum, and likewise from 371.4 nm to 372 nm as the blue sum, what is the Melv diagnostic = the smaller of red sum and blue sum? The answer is 1.65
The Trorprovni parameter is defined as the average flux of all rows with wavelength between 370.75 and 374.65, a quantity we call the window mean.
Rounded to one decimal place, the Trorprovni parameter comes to 6.5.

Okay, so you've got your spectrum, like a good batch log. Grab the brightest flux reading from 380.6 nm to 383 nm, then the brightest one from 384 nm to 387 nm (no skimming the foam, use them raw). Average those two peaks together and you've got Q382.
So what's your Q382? 7.8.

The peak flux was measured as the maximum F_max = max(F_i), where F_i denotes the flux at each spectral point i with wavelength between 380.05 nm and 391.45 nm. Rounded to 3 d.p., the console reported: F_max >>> 7.980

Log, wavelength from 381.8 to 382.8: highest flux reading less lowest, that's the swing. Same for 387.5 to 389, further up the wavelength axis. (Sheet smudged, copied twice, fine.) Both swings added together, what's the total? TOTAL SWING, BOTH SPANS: 1.9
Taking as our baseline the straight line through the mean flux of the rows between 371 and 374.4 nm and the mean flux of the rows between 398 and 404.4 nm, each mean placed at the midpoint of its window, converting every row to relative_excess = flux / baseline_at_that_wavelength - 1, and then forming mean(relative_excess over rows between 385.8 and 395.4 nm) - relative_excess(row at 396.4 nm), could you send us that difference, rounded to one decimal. 0.2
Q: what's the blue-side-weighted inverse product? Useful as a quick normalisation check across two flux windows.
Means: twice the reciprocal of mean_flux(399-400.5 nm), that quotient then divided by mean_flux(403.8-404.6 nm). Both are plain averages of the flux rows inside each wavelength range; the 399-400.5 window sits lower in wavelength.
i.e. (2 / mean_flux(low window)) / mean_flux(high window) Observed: 0.032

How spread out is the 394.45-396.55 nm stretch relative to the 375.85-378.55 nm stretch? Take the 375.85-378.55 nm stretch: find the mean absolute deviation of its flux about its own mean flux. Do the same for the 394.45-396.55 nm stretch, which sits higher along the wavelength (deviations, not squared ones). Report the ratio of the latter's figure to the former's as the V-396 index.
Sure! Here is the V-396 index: 0.8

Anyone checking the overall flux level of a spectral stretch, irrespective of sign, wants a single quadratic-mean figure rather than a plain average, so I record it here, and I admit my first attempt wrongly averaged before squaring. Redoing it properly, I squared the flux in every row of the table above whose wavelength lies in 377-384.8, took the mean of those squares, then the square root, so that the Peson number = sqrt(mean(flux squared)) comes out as 7.1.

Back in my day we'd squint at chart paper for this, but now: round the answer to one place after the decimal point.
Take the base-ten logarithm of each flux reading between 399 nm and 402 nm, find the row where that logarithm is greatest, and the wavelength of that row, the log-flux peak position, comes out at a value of 400.3 nm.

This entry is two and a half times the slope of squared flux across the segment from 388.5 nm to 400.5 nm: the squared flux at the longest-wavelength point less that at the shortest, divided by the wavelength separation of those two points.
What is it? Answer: 5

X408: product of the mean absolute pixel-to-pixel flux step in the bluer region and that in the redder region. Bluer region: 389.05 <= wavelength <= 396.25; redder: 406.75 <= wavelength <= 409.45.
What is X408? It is 0.032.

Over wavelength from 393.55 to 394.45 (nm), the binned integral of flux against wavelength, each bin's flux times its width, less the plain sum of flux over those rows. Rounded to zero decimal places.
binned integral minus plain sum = -15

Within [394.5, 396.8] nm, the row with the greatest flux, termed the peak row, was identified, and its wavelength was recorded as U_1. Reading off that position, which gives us 394.6 nm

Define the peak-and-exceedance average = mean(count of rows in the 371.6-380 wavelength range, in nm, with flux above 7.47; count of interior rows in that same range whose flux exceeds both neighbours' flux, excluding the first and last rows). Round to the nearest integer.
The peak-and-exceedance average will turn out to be 4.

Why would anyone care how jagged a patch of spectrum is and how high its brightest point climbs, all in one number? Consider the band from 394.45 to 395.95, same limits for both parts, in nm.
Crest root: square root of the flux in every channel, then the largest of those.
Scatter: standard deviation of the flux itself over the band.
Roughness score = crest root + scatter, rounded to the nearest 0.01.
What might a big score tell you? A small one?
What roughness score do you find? 2.84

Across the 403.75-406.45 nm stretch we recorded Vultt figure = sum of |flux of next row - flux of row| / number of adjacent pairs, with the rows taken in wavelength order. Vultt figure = 0.12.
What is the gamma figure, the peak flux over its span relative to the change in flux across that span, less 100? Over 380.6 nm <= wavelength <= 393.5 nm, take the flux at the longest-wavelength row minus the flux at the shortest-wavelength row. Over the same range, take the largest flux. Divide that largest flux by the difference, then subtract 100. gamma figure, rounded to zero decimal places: -103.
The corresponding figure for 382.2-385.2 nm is -87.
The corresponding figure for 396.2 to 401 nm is -95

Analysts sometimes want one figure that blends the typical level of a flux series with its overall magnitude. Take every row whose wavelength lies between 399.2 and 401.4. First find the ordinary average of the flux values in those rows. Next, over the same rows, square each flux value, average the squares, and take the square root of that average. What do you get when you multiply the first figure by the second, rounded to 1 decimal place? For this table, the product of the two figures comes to 62.8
